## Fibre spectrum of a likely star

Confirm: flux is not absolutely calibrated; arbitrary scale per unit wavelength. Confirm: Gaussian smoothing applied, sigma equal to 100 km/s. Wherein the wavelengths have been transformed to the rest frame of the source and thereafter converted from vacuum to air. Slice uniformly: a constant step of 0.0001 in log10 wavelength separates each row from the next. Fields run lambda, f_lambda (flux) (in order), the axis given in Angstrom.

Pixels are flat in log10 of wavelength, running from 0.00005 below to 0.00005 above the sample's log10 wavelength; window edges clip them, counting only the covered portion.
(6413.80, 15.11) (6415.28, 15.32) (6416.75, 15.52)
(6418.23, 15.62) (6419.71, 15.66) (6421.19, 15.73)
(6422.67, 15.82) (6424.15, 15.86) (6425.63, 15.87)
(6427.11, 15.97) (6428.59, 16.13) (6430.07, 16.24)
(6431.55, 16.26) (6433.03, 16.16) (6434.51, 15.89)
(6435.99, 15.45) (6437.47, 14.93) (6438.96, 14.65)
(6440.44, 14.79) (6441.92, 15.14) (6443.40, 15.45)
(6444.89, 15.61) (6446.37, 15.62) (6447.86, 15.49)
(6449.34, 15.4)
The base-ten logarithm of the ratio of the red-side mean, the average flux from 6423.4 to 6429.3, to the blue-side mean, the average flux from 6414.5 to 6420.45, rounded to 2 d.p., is 0.01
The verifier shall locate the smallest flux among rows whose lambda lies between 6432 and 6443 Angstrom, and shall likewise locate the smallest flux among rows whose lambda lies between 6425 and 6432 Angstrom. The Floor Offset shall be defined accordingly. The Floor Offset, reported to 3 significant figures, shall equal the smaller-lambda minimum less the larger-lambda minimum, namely 1.22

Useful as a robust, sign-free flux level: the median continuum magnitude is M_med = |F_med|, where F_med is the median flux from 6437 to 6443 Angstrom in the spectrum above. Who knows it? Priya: 14.9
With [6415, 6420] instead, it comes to 15.6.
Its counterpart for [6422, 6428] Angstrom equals 15.9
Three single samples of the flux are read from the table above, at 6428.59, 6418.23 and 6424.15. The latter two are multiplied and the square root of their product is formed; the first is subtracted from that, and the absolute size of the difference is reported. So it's 0.39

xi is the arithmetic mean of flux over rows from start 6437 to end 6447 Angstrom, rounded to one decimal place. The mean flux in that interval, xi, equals 15.2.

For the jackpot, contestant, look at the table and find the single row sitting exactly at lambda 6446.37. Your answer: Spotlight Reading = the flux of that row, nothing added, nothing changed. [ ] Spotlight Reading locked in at 15.62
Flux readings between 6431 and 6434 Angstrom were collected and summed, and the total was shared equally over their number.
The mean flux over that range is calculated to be 16.2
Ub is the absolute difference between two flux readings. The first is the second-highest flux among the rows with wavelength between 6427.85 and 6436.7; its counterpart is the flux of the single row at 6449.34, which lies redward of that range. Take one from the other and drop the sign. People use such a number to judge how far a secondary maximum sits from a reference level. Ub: 0.84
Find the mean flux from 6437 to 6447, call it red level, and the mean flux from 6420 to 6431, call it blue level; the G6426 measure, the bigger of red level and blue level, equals 15.9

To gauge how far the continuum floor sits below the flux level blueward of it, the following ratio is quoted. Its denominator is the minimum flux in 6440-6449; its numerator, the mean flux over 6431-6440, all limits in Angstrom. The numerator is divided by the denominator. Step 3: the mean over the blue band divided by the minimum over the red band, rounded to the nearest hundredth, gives 1.05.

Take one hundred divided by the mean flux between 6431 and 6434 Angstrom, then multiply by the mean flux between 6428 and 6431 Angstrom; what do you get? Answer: 100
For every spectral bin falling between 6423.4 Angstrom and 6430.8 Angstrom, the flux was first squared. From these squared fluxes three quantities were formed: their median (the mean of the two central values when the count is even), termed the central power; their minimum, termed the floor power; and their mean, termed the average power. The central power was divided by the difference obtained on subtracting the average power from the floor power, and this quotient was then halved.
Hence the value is -26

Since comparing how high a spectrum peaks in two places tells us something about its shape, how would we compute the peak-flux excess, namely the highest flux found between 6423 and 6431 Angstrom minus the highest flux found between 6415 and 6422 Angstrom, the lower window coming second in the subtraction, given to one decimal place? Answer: 0.5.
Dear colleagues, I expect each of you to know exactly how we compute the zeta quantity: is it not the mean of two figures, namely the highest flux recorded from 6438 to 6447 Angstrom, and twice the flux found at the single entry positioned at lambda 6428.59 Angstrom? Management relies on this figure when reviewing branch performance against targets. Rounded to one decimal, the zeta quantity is 23.9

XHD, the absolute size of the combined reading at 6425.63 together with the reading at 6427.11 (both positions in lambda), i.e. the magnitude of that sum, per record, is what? 31.8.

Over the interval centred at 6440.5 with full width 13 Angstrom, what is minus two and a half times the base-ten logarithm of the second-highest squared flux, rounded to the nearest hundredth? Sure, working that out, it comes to -5.97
